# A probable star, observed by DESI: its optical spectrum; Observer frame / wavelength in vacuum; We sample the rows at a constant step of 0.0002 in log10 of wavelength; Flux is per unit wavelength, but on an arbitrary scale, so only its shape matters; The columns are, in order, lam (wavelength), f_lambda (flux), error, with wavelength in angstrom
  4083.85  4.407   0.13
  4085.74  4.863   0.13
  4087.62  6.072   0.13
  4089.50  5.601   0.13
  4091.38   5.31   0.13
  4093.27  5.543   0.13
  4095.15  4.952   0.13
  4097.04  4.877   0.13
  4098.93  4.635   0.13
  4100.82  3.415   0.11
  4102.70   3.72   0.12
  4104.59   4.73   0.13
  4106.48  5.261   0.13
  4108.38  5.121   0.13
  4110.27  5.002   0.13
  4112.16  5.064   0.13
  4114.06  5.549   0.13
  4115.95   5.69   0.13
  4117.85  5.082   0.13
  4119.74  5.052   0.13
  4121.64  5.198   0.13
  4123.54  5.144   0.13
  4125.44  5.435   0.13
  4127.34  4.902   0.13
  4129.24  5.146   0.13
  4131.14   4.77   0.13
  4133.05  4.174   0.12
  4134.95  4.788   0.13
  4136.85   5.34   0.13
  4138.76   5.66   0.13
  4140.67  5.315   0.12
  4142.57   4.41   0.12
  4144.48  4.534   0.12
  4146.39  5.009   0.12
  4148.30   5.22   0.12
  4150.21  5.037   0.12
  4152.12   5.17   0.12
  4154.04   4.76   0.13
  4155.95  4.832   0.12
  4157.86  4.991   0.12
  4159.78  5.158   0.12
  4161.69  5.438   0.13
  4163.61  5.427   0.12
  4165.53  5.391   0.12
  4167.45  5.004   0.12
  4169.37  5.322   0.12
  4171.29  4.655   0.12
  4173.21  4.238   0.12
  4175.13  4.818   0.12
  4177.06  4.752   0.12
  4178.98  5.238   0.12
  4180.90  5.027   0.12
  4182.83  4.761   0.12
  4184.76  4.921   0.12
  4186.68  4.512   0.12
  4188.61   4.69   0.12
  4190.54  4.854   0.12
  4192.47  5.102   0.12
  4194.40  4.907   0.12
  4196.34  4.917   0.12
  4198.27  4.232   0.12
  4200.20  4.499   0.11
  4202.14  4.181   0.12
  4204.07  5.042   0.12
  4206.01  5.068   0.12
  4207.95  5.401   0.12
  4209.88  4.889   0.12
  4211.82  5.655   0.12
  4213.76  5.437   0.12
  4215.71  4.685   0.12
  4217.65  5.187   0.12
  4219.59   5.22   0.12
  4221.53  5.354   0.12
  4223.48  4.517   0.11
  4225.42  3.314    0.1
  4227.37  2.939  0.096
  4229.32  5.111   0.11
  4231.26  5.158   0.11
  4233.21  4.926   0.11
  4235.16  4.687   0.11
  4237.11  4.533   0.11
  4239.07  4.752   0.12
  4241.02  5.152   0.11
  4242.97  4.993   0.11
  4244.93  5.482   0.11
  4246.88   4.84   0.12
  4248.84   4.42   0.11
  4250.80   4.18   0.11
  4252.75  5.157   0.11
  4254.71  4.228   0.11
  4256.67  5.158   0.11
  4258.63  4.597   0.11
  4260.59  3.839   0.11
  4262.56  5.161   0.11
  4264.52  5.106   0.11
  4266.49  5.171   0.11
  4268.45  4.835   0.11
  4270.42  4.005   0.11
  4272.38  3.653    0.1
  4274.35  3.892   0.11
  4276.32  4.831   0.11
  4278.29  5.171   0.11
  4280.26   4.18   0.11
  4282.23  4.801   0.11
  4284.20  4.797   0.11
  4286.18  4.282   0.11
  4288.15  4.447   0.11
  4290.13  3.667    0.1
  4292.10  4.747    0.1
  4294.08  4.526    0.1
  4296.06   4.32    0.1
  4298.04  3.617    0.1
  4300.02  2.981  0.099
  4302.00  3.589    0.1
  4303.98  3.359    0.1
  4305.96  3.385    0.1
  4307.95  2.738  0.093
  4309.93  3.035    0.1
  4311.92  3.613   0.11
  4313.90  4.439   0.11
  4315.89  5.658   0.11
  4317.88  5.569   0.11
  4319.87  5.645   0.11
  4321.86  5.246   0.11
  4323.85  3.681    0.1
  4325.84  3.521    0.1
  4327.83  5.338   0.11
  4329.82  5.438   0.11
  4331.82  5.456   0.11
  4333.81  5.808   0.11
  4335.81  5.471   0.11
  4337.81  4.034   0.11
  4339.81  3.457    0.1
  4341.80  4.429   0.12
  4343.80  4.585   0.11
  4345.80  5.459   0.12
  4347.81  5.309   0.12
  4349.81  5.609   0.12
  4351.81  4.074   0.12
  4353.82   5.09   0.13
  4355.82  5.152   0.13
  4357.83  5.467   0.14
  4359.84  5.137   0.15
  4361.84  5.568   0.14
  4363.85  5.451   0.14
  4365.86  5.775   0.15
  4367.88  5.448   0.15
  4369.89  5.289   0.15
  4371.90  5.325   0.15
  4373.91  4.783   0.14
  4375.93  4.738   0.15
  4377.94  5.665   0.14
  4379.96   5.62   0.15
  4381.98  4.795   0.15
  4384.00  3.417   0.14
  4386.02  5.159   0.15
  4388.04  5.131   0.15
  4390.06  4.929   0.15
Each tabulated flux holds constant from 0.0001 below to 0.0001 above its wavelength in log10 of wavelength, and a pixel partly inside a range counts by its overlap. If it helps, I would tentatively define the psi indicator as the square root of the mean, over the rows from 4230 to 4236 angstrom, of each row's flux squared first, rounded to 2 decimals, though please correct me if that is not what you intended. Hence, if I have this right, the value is 4.93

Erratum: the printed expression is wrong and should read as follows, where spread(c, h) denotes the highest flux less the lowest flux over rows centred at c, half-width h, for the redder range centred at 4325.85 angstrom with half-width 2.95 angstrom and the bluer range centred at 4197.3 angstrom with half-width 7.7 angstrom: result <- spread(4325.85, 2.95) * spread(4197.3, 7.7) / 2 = 0.8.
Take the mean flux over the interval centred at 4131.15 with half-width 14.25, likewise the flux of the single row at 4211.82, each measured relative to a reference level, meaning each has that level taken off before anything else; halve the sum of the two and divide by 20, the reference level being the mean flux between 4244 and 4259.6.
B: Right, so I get 0.028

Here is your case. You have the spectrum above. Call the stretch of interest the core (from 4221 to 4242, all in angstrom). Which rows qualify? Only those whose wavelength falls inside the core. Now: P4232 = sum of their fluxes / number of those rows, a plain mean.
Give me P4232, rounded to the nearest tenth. 4.6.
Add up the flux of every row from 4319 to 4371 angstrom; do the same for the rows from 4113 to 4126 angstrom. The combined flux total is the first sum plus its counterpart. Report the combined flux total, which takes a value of 168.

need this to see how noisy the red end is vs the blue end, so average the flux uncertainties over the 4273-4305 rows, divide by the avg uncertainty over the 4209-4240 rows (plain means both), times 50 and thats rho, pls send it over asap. 46.2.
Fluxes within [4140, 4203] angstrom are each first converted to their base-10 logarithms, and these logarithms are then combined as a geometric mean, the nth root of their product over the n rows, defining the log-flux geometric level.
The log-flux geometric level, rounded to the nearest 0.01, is 0.69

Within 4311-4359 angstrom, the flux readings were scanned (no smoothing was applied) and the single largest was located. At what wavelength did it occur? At 4333.81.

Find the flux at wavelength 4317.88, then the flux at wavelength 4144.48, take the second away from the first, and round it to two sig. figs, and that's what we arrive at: 1.0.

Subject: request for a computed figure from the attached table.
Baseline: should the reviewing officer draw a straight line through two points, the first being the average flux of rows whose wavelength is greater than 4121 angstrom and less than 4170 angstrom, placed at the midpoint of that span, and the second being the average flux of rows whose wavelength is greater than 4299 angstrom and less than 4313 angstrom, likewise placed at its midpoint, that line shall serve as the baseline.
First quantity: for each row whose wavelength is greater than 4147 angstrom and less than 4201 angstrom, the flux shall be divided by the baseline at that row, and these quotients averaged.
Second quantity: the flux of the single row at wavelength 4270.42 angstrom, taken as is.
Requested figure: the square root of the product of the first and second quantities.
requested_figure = 2.04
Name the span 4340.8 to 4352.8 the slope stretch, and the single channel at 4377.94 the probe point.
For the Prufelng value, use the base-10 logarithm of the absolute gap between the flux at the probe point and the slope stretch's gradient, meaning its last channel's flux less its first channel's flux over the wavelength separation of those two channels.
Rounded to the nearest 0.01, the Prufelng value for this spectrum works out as 0.76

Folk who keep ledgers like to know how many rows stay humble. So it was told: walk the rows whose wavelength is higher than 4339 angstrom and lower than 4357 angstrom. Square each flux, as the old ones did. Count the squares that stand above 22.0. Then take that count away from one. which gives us -4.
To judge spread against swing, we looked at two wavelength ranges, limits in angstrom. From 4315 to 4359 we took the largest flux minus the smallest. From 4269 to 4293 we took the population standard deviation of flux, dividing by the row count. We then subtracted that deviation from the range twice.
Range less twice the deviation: 1.4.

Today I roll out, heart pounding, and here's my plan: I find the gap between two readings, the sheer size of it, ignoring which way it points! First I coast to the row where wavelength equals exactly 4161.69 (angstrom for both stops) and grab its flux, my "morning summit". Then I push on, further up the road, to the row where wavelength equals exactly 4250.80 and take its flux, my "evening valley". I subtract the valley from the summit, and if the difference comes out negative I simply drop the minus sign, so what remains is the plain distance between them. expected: 1.3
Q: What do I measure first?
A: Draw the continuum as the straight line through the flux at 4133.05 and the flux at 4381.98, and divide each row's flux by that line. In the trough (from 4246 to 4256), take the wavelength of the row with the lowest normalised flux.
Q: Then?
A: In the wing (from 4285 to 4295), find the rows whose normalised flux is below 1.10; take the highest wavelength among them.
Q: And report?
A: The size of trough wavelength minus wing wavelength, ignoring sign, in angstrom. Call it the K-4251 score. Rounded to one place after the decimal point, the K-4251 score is 43.3 angstrom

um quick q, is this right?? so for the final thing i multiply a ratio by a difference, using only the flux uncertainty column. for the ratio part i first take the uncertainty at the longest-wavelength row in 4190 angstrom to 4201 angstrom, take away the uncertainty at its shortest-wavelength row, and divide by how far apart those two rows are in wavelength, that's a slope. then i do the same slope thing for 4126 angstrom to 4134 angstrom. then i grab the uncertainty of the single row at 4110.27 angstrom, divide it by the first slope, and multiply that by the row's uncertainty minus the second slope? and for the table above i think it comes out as -17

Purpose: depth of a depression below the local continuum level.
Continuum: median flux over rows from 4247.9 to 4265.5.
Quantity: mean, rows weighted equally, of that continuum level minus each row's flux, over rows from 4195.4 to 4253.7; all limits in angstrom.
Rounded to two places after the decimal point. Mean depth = -0.20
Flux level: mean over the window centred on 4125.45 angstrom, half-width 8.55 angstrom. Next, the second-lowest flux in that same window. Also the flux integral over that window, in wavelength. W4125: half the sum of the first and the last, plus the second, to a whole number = 50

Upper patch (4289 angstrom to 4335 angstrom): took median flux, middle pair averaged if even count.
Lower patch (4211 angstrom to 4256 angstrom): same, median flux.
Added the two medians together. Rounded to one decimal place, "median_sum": 9.2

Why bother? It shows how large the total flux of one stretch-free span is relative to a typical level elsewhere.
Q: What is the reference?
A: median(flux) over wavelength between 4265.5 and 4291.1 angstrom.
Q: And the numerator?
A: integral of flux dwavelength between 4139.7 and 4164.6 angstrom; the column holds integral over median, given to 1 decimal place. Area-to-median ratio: 28.1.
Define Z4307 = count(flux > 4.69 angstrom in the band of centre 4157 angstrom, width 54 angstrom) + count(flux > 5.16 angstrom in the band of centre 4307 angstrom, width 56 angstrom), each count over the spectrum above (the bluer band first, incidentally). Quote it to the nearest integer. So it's 31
